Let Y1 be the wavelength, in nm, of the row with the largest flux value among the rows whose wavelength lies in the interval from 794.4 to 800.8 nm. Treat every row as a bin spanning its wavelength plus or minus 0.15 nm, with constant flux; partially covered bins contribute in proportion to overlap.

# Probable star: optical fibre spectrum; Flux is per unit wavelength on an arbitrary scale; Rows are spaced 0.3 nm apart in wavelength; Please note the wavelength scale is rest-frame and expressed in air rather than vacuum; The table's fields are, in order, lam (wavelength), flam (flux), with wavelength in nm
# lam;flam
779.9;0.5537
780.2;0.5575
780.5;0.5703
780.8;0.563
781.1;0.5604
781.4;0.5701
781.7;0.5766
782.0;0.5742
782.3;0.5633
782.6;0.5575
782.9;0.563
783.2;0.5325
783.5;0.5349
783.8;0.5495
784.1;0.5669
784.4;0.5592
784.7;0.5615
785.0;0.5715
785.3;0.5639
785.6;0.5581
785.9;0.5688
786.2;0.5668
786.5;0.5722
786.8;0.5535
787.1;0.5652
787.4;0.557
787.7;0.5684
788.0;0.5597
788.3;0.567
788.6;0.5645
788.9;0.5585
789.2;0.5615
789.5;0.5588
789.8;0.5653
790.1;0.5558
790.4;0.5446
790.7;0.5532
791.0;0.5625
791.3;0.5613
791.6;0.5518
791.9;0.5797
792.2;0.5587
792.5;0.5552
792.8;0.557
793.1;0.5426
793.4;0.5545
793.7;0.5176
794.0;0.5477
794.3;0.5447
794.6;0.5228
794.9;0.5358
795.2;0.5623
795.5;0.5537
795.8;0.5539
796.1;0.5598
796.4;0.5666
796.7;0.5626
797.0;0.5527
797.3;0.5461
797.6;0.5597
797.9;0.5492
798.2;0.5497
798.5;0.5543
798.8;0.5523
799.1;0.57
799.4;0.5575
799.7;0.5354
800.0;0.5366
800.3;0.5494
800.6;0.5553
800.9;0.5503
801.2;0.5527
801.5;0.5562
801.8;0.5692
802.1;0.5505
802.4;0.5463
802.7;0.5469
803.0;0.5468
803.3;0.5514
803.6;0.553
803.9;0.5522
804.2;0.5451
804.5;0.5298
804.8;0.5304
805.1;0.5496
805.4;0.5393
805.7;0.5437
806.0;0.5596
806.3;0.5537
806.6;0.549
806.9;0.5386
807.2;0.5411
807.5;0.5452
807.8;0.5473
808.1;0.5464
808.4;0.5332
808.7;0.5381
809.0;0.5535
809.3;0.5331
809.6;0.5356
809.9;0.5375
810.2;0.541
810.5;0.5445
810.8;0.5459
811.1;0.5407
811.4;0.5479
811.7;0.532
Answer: 799.1 nm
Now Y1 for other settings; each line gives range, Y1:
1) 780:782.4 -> 781.7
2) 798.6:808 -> 799.1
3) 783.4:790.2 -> 786.5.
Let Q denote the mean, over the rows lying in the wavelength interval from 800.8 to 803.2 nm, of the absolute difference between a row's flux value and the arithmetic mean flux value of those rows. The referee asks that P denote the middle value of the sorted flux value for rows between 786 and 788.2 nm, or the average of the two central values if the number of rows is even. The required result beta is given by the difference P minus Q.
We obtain 0.560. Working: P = 0.565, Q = 0.0053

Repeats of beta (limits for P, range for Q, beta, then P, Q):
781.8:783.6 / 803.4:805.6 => 0.552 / 0.560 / 0.0082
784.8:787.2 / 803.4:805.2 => 0.557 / 0.566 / 0.0088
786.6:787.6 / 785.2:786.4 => 0.554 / 0.557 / 0.0034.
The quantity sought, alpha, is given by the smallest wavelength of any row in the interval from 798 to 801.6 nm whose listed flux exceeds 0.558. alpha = 799.1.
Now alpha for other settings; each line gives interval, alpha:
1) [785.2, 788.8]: 785.3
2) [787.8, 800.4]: 788.0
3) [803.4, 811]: 806.0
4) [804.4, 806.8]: 806.0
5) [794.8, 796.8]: 795.2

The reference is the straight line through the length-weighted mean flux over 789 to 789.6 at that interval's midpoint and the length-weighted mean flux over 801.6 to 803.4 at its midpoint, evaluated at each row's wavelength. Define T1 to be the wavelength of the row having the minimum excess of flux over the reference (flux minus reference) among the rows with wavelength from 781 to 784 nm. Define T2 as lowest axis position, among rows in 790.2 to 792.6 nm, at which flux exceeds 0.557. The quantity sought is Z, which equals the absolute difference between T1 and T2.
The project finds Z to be 7.80 nm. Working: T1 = 783.2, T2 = 791.0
